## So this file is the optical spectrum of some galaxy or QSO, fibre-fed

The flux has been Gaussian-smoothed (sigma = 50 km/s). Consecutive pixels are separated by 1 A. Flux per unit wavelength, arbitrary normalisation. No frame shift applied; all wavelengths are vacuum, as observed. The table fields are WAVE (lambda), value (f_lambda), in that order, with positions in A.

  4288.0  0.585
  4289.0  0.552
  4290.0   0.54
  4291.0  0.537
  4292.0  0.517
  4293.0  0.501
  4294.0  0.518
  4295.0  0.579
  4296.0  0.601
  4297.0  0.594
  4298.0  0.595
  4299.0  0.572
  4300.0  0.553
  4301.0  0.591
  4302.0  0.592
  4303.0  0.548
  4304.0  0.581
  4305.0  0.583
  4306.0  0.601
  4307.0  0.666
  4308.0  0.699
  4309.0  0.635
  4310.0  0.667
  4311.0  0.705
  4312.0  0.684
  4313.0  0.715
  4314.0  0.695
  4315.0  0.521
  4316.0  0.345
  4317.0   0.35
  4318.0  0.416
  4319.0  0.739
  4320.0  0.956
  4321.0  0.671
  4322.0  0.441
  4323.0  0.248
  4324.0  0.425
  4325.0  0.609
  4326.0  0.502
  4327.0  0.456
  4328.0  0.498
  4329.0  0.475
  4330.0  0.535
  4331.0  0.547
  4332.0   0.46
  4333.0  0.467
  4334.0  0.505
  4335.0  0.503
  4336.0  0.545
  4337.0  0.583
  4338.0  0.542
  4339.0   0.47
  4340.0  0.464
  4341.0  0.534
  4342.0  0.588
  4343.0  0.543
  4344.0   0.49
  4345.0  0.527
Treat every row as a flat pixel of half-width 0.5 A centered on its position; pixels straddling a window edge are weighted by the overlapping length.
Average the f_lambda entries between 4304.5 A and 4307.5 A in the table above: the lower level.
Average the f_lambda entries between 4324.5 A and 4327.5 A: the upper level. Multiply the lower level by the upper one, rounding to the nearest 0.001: 0.322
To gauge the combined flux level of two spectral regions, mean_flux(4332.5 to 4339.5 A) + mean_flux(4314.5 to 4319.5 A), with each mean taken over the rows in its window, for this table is 0.99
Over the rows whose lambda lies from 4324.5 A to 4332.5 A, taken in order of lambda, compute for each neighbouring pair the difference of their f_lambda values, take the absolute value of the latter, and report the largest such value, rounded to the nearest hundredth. 0.11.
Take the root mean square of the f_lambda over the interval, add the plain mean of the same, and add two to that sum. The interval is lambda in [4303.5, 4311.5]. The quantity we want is 3.29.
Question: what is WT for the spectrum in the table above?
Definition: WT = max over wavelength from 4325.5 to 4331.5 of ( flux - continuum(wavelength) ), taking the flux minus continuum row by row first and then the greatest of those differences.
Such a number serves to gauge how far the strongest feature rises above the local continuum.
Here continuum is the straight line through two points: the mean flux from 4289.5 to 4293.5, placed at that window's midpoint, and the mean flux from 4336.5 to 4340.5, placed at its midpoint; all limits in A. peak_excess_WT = 0.03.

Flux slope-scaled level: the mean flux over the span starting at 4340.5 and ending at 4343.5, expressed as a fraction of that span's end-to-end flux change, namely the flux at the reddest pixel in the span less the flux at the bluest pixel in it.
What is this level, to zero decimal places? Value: 62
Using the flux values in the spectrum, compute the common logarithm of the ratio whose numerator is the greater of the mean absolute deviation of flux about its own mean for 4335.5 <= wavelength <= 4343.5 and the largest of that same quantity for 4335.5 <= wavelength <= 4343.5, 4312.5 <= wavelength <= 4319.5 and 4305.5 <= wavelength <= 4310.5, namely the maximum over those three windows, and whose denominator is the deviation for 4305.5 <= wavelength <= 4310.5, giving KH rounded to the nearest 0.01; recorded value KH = 0.72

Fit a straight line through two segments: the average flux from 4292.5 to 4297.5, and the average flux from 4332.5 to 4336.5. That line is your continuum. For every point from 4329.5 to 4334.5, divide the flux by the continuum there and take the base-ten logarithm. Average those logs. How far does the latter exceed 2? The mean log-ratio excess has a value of -2.01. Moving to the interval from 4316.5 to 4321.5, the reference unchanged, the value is -1.95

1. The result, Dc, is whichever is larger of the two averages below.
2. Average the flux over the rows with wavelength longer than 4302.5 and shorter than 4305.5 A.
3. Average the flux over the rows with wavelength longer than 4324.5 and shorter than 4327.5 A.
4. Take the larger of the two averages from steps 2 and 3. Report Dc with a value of 0.57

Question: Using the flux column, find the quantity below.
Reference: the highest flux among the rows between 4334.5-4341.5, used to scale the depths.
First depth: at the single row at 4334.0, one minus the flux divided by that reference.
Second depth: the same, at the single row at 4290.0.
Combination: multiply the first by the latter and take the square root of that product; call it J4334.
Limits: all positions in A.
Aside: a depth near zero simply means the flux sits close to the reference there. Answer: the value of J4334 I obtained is 0.10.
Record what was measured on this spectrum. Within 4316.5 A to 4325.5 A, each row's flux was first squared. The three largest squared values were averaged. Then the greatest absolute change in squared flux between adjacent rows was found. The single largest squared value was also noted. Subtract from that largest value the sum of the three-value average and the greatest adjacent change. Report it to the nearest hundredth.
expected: -0.19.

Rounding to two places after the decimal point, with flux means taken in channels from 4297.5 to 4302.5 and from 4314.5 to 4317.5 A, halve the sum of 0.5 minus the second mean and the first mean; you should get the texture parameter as 0.34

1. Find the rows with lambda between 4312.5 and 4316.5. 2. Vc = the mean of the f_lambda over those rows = 0.57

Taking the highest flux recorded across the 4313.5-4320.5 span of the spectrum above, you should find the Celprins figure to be 0.956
